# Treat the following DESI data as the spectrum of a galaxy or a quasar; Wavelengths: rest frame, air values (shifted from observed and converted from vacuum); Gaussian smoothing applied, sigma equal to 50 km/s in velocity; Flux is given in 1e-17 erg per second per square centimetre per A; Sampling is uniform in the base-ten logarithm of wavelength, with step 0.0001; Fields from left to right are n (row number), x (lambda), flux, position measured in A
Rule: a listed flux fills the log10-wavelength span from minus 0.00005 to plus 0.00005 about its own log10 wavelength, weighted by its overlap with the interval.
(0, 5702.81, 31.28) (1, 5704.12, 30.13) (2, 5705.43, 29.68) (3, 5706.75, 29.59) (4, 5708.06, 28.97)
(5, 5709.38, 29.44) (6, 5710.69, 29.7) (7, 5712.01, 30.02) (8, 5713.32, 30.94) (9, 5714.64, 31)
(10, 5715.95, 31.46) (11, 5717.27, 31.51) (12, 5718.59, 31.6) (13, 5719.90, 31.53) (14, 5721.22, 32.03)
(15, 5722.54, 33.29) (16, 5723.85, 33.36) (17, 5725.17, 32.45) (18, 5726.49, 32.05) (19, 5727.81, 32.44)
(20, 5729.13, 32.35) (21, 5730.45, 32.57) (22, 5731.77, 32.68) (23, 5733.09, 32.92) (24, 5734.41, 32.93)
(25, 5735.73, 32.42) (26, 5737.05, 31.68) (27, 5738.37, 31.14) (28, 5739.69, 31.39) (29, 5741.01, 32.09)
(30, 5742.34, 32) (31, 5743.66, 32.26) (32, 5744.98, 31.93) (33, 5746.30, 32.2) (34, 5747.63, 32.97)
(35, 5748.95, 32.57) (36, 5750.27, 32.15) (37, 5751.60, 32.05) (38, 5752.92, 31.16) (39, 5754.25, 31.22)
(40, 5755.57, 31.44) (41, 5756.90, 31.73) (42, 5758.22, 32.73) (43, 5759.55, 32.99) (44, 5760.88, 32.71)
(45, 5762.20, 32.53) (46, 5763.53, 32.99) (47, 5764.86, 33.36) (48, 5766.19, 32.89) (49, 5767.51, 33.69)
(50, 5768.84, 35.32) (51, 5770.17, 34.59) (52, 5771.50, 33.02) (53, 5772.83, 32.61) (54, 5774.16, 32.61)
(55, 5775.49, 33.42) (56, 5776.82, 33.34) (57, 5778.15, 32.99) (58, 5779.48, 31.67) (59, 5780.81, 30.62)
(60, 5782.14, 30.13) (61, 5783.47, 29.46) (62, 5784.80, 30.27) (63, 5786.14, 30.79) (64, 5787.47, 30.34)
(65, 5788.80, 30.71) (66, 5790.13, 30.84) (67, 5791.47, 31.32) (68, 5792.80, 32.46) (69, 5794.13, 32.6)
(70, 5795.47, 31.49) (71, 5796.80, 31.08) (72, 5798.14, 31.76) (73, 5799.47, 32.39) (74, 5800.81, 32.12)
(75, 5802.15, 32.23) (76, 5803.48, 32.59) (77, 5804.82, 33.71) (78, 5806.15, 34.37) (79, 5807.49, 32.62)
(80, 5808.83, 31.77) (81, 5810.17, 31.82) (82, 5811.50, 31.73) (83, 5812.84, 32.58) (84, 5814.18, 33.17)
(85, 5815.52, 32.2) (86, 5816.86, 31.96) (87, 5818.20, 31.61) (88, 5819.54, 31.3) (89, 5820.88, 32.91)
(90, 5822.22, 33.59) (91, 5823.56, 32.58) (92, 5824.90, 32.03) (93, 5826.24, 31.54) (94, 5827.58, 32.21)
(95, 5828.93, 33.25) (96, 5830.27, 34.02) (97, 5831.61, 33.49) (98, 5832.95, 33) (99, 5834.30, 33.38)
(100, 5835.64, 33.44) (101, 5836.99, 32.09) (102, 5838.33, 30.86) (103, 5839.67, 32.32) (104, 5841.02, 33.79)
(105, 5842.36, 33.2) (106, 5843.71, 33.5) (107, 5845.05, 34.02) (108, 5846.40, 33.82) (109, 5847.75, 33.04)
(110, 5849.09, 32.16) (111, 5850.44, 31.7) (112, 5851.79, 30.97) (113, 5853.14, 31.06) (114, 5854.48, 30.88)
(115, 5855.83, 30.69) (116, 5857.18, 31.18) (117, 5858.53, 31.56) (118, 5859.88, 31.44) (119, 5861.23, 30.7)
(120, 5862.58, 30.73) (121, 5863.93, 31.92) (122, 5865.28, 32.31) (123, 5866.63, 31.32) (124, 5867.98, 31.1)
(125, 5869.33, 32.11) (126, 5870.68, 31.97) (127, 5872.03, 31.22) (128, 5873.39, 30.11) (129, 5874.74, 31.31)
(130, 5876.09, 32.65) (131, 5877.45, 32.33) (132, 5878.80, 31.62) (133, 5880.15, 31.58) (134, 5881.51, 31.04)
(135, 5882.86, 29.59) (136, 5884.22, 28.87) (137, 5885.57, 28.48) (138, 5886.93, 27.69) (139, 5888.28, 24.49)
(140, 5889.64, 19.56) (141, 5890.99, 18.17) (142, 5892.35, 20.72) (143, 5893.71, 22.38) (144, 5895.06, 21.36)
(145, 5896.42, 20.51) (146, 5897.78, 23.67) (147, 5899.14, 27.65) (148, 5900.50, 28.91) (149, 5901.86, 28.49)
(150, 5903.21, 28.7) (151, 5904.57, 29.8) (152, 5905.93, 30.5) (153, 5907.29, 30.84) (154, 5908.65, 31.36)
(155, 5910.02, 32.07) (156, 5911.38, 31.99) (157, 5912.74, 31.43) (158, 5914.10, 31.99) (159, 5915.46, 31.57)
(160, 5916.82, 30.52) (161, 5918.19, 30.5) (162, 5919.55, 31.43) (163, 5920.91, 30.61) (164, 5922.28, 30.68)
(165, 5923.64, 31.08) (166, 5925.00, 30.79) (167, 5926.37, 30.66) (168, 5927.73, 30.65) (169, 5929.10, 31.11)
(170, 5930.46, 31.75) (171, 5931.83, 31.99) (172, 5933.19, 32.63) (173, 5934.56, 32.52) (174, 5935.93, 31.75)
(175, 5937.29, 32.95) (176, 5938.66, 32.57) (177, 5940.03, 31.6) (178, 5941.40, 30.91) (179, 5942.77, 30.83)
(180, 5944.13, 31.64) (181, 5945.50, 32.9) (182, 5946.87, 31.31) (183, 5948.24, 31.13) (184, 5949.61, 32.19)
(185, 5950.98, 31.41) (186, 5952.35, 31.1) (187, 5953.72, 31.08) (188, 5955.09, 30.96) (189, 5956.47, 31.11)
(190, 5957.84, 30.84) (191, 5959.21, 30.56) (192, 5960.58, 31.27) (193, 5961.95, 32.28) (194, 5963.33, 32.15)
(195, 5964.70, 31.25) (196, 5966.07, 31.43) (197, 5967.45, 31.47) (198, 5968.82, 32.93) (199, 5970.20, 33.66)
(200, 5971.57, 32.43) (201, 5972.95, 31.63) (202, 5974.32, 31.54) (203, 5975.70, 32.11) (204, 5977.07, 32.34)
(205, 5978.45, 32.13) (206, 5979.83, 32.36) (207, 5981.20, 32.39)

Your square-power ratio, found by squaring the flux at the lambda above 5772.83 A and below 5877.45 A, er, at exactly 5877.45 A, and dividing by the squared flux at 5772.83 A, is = 0.98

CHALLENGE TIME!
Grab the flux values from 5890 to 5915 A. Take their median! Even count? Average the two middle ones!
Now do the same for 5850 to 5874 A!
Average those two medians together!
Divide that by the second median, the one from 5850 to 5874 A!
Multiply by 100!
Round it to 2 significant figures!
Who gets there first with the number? 96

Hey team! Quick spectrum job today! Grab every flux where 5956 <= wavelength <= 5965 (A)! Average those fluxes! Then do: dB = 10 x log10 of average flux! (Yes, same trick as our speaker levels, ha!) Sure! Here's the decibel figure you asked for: 15.0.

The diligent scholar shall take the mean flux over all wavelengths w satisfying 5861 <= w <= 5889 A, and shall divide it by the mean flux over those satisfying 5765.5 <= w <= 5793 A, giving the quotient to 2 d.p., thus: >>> 0.96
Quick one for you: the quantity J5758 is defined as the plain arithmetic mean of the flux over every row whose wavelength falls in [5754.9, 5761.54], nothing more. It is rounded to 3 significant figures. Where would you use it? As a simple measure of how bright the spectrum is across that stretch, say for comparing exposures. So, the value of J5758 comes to 32.3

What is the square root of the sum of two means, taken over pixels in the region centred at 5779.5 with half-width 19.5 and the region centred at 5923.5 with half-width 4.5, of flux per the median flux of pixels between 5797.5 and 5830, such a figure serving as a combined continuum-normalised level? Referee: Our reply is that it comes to 1.40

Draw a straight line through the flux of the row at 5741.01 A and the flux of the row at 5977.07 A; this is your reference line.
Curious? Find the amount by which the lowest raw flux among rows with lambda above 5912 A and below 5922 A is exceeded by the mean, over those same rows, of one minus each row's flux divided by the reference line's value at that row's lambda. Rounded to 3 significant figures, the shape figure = -30.5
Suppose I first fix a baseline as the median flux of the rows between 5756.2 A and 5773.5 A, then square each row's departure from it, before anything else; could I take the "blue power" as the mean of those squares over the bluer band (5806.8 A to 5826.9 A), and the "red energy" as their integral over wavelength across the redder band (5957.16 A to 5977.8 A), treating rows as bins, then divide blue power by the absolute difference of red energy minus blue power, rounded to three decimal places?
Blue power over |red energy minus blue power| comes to 0.026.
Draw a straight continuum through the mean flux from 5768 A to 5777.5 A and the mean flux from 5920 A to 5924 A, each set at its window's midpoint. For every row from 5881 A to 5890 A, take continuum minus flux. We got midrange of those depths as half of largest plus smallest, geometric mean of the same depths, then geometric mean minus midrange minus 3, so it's -6.14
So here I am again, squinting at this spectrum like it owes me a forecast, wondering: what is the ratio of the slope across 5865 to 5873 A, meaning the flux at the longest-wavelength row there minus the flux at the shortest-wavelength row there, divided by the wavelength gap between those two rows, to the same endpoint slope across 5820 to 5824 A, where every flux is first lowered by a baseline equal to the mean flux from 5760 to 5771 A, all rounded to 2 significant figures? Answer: 1.3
